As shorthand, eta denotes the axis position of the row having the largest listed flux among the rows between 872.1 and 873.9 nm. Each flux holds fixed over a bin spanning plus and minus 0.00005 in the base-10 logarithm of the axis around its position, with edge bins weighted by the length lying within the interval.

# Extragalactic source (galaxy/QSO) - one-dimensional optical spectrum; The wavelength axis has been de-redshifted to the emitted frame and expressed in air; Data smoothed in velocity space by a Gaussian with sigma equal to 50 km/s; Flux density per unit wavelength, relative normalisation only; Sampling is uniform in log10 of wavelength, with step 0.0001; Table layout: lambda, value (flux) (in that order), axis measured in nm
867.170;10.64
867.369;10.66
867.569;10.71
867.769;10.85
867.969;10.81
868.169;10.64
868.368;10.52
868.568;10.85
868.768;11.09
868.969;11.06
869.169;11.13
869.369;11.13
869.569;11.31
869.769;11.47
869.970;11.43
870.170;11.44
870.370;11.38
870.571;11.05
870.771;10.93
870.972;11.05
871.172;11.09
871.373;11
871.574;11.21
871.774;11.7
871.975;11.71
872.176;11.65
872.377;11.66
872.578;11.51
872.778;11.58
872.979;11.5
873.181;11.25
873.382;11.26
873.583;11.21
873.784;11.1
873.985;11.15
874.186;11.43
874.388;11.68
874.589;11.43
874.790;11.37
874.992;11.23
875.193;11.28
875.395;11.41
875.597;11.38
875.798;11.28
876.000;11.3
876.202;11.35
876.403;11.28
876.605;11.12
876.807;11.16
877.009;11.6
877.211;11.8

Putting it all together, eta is 872.377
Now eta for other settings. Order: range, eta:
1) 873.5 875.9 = 874.388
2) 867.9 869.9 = 869.769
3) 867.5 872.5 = 871.975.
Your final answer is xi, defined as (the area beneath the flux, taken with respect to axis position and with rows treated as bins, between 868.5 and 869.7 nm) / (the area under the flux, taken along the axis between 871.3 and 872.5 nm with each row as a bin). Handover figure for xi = 0.97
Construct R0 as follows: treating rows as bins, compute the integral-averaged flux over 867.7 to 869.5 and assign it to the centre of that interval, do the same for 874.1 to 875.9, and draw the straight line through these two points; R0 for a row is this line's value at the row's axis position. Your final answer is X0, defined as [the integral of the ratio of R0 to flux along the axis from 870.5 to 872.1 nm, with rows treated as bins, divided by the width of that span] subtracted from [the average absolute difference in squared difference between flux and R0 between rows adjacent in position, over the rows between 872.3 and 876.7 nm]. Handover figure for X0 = -0.952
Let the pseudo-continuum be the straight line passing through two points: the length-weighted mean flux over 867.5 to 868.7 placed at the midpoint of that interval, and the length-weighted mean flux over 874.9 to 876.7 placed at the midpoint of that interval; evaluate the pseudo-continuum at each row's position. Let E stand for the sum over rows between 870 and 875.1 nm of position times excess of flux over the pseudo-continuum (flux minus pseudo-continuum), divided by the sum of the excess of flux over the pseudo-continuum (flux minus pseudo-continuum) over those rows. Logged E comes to 872.28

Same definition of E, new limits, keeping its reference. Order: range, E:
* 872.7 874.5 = 873.48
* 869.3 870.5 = 869.91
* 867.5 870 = 869.49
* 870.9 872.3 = 871.85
